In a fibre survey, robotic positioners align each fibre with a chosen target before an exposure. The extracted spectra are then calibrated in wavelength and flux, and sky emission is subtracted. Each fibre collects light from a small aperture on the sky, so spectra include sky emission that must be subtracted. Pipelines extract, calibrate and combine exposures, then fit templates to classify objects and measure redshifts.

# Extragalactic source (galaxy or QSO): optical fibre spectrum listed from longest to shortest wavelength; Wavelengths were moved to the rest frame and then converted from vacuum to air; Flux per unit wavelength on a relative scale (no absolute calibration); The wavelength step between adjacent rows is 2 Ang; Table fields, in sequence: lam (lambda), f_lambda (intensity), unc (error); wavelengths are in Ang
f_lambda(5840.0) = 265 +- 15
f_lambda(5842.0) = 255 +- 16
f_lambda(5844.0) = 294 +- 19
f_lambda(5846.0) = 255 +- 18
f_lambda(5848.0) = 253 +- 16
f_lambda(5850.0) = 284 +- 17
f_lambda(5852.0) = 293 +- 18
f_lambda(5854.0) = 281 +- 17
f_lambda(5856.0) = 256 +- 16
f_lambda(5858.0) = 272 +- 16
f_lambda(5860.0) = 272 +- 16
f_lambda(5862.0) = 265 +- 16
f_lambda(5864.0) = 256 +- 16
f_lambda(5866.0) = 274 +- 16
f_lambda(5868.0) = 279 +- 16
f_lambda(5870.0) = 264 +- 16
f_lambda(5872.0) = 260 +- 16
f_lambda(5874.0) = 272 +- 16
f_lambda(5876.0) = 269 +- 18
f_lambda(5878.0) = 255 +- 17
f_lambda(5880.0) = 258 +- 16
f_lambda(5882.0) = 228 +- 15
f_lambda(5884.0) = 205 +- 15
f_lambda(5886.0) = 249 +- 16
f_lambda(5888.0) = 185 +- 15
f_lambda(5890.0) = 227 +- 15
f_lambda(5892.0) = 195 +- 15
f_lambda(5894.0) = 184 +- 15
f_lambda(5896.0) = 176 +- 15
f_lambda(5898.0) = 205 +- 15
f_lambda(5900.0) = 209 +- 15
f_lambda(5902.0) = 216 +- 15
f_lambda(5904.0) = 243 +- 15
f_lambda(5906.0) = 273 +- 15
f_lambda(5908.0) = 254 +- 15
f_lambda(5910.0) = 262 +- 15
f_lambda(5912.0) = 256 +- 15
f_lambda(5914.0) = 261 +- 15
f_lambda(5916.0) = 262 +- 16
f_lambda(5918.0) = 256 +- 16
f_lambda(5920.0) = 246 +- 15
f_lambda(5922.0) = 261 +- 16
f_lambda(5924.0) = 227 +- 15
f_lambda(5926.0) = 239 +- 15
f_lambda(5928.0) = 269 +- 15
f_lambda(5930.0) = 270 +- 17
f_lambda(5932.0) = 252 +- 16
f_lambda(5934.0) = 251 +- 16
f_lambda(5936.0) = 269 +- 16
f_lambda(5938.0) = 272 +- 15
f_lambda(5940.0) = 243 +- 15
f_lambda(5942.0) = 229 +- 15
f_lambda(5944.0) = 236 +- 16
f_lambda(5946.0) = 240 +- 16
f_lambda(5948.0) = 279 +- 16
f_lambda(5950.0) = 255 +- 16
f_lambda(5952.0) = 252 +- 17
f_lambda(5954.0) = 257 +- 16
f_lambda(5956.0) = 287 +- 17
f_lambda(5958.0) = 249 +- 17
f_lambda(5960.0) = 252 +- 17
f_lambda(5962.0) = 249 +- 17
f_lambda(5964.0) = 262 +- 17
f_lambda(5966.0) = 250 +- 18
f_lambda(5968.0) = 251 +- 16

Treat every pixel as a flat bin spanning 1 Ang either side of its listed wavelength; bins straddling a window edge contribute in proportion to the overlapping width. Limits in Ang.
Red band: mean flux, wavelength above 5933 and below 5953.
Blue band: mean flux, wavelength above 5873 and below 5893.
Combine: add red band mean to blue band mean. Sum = 487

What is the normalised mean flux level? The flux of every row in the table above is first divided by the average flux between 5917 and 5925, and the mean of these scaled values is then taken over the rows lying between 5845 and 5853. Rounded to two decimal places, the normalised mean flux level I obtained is 1.10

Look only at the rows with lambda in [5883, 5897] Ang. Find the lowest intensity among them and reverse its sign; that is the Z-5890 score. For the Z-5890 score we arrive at -176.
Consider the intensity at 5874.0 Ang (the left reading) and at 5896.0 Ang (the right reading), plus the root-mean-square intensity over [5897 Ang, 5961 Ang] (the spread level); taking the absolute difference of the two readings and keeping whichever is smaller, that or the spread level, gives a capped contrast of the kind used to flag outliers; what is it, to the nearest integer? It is 96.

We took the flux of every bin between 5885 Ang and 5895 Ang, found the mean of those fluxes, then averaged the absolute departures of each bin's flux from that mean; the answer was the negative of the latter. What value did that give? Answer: -24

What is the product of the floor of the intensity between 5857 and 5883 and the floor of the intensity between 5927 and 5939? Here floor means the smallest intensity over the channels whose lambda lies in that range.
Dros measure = 57228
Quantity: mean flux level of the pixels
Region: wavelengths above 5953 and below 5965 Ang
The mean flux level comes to 259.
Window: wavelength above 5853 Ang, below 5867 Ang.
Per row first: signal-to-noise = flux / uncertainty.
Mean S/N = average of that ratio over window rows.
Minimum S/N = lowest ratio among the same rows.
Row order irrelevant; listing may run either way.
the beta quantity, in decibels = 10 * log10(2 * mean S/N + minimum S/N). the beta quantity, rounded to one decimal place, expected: 16.9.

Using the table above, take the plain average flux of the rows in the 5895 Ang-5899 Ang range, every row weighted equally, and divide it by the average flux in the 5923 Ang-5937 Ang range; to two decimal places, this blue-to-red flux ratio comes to 0.75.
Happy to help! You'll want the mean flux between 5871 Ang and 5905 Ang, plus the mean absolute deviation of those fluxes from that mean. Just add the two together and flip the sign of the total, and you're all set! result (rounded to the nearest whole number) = -253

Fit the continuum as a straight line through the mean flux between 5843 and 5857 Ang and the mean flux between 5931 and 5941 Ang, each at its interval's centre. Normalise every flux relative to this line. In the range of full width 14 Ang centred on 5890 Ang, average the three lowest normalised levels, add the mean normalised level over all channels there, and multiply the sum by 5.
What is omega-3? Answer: 7.2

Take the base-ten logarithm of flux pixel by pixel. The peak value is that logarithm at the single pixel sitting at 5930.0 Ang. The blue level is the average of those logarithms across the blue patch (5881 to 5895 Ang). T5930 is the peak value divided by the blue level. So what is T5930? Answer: 1.05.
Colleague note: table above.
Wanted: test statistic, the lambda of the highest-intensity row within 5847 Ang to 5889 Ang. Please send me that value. 5852.0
